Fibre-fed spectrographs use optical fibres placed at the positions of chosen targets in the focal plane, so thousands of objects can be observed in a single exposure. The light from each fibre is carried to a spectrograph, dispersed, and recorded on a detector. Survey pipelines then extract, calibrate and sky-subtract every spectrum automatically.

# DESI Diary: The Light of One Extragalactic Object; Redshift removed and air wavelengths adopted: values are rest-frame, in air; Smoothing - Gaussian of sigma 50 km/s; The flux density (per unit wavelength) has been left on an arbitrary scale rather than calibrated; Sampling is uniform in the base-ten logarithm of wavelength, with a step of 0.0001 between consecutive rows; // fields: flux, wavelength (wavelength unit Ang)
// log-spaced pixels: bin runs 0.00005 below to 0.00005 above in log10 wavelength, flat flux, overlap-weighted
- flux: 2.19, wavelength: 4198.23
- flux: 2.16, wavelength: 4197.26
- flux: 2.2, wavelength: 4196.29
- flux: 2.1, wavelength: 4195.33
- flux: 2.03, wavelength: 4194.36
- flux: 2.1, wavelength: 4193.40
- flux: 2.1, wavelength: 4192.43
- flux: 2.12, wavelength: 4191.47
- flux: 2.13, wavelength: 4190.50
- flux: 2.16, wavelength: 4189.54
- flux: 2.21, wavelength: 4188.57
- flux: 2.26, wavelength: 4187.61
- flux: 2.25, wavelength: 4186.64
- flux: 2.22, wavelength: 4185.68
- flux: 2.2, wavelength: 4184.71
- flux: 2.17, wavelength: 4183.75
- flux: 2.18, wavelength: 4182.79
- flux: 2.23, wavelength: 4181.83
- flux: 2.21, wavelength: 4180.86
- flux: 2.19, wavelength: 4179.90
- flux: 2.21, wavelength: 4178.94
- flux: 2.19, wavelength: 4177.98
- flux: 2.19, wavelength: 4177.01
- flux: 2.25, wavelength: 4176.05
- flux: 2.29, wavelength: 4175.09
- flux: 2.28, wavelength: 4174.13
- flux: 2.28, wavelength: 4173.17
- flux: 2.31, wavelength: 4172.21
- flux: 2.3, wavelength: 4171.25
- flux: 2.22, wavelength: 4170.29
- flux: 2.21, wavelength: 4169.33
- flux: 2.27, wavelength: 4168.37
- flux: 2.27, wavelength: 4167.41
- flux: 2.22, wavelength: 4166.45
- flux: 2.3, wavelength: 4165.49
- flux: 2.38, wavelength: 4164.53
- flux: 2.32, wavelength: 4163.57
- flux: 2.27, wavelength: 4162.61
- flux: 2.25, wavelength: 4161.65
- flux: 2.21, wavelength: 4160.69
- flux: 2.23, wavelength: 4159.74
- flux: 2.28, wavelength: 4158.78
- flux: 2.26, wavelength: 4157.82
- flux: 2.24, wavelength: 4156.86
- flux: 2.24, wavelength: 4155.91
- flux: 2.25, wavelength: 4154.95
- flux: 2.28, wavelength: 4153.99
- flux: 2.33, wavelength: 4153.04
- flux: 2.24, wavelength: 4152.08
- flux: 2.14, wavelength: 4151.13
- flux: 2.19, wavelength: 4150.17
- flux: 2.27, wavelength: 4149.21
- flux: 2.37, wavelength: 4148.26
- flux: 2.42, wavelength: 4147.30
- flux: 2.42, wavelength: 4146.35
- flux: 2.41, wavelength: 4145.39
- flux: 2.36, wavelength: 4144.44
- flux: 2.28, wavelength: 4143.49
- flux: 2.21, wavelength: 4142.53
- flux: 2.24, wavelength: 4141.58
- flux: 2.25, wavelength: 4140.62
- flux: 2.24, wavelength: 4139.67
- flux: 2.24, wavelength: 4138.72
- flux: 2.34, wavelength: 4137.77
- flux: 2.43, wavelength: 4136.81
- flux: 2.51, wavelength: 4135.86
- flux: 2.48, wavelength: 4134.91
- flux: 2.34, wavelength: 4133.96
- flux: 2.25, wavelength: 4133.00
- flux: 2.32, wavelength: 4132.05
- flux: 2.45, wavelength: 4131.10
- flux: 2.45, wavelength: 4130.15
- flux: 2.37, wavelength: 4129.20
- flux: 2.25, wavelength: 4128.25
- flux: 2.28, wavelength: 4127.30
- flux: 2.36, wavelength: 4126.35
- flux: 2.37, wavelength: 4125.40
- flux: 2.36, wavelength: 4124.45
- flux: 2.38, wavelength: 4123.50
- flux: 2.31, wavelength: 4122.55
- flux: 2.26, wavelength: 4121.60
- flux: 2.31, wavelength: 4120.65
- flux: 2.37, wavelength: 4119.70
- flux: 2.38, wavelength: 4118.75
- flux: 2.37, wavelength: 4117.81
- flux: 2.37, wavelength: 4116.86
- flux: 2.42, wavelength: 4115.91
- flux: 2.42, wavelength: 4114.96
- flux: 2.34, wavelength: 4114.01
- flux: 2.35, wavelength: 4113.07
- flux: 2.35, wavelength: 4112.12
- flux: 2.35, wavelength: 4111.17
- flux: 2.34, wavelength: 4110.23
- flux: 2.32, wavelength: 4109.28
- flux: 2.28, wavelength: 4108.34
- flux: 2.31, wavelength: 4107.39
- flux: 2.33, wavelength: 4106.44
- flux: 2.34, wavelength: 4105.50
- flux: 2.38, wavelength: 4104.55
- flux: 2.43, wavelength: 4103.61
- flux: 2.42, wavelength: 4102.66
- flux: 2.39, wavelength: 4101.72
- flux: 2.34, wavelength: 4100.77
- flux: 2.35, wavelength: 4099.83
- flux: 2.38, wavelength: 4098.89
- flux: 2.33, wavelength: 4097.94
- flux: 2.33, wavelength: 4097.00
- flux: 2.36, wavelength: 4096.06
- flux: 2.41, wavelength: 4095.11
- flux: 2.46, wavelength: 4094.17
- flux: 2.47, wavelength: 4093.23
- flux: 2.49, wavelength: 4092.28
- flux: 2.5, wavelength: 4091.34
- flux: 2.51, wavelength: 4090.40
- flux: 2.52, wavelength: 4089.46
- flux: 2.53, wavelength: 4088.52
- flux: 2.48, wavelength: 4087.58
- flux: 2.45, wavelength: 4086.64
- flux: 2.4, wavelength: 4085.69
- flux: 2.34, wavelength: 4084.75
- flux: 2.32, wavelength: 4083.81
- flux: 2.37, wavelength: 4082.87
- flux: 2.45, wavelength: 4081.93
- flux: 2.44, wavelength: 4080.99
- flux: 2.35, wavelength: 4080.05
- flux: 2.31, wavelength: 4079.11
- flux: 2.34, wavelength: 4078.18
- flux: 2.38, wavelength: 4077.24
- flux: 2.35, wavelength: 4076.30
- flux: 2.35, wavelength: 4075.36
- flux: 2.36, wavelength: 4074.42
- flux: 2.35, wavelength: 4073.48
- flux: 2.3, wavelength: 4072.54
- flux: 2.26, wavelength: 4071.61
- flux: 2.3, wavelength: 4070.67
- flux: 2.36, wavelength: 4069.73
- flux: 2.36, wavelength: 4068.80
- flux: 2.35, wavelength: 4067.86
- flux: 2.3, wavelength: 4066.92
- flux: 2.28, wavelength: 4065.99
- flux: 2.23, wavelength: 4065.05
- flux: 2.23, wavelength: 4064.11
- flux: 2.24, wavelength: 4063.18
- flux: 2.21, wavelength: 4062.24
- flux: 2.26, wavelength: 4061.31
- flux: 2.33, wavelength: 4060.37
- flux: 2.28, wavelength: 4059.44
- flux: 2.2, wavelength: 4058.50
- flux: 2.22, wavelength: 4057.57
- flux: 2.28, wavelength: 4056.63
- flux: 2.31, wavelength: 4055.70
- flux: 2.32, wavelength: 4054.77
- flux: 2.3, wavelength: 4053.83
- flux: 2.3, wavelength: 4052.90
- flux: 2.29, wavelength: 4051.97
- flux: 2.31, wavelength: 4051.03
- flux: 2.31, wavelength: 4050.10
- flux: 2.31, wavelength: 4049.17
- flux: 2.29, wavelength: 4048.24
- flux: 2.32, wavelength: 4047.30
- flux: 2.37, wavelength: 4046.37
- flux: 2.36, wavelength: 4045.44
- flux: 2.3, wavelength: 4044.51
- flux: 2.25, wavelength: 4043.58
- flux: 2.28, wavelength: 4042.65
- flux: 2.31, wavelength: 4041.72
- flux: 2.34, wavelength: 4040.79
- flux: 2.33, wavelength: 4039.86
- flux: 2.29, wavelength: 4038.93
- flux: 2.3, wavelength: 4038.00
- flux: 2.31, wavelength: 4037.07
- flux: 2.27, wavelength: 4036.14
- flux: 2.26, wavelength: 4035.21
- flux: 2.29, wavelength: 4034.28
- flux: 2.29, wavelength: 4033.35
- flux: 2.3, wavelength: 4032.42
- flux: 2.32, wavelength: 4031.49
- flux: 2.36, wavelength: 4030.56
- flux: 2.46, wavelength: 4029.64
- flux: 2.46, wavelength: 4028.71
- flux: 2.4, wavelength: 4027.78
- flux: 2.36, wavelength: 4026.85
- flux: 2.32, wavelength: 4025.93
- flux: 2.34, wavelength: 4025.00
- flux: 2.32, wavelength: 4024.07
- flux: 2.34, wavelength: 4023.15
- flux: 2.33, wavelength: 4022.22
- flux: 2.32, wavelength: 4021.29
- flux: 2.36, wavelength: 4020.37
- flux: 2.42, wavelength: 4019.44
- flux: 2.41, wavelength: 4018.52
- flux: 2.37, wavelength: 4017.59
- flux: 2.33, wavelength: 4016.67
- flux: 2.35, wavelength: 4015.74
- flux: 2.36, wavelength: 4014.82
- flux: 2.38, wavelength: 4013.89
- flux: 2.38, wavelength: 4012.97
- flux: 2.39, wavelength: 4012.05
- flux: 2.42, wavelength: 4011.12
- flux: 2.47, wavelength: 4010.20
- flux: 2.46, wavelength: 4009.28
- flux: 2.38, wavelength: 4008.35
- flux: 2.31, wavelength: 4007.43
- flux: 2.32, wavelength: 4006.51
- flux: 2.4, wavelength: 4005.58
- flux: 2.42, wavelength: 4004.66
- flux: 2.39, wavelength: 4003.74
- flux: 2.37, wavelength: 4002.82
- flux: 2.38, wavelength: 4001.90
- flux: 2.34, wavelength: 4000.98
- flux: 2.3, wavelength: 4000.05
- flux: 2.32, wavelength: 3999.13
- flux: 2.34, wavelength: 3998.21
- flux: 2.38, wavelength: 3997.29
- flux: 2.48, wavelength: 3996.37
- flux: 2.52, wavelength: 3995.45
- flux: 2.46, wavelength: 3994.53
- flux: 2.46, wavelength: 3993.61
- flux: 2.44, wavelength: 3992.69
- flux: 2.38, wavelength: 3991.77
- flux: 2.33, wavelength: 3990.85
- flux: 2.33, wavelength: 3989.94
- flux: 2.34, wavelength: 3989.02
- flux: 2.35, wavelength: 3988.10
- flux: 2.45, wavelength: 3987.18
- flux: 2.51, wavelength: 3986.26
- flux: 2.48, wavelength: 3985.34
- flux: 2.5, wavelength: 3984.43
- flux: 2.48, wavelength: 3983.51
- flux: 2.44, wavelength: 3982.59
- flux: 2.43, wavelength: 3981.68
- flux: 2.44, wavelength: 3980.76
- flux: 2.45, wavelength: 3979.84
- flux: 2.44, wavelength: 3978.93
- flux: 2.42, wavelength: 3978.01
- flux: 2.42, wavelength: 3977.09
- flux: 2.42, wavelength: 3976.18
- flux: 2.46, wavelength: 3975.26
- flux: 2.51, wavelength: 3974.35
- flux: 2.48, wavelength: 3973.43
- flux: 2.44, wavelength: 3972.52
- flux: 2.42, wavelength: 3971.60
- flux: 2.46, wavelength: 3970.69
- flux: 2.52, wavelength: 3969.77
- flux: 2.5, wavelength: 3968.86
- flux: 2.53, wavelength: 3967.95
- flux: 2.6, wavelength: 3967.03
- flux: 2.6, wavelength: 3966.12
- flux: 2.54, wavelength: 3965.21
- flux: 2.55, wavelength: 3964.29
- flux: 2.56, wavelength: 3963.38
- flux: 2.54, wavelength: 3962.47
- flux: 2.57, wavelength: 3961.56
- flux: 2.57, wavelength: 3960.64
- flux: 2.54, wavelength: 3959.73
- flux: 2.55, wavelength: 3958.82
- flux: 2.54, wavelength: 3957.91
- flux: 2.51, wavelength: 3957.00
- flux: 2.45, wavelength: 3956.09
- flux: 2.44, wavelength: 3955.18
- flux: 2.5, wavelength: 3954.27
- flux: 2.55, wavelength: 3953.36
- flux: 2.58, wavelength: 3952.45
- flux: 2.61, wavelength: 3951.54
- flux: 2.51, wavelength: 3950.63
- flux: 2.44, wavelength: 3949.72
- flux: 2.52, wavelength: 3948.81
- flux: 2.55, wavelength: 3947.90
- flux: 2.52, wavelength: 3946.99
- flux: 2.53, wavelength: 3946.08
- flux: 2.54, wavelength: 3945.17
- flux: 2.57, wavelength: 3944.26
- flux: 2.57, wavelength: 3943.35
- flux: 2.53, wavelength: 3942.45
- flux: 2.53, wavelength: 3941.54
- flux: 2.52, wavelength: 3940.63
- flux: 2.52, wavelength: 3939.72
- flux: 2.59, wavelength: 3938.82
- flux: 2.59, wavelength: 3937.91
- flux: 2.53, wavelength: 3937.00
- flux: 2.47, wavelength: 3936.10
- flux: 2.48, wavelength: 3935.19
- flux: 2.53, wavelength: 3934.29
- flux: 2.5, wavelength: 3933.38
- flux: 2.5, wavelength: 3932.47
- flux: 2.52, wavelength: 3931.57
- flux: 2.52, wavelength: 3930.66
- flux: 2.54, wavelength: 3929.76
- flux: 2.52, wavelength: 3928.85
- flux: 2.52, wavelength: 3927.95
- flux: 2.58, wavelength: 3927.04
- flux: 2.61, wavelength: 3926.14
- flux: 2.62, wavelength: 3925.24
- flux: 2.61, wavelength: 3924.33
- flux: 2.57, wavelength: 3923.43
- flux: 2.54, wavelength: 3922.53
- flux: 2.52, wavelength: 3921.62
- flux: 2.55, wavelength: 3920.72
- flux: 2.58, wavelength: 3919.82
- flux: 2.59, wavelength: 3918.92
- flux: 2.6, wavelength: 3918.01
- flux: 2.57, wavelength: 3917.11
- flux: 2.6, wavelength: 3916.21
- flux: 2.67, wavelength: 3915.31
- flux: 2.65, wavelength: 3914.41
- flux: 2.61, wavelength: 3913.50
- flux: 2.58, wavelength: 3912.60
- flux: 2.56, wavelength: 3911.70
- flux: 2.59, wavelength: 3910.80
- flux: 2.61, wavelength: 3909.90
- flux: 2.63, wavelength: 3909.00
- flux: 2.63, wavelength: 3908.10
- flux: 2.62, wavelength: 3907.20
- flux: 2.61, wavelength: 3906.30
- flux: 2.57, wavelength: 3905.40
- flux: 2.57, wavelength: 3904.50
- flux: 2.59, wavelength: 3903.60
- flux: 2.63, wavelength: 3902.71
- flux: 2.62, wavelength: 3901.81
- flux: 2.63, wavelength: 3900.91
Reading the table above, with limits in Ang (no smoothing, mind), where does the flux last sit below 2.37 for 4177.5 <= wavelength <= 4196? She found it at 4195.33 Ang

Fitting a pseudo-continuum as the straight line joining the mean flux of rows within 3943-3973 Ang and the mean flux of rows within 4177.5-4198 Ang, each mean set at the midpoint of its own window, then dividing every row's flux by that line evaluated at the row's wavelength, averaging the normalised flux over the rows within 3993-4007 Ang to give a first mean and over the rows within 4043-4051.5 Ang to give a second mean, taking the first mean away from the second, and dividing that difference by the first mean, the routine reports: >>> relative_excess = -0.003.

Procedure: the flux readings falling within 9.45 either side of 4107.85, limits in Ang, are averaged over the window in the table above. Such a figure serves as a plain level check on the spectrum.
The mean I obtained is 2.36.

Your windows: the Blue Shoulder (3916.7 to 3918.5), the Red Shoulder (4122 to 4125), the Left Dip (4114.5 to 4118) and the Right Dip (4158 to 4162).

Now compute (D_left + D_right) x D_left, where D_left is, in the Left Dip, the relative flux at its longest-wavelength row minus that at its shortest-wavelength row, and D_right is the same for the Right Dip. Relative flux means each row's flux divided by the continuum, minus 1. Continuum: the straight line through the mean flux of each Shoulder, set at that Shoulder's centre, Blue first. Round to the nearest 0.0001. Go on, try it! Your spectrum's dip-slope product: 0.0006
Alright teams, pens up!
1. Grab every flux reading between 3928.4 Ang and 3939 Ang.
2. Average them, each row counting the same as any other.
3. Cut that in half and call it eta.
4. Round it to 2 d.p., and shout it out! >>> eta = 1.26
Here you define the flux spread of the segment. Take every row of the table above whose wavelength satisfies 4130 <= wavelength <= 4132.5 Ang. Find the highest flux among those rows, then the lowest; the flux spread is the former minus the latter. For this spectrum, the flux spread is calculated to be 0.13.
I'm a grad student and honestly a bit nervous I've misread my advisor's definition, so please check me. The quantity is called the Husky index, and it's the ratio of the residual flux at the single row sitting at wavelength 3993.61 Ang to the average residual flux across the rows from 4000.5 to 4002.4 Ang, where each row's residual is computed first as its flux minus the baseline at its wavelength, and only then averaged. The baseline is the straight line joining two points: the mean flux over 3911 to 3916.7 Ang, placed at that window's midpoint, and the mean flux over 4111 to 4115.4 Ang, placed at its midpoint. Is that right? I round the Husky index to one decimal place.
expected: 0.4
